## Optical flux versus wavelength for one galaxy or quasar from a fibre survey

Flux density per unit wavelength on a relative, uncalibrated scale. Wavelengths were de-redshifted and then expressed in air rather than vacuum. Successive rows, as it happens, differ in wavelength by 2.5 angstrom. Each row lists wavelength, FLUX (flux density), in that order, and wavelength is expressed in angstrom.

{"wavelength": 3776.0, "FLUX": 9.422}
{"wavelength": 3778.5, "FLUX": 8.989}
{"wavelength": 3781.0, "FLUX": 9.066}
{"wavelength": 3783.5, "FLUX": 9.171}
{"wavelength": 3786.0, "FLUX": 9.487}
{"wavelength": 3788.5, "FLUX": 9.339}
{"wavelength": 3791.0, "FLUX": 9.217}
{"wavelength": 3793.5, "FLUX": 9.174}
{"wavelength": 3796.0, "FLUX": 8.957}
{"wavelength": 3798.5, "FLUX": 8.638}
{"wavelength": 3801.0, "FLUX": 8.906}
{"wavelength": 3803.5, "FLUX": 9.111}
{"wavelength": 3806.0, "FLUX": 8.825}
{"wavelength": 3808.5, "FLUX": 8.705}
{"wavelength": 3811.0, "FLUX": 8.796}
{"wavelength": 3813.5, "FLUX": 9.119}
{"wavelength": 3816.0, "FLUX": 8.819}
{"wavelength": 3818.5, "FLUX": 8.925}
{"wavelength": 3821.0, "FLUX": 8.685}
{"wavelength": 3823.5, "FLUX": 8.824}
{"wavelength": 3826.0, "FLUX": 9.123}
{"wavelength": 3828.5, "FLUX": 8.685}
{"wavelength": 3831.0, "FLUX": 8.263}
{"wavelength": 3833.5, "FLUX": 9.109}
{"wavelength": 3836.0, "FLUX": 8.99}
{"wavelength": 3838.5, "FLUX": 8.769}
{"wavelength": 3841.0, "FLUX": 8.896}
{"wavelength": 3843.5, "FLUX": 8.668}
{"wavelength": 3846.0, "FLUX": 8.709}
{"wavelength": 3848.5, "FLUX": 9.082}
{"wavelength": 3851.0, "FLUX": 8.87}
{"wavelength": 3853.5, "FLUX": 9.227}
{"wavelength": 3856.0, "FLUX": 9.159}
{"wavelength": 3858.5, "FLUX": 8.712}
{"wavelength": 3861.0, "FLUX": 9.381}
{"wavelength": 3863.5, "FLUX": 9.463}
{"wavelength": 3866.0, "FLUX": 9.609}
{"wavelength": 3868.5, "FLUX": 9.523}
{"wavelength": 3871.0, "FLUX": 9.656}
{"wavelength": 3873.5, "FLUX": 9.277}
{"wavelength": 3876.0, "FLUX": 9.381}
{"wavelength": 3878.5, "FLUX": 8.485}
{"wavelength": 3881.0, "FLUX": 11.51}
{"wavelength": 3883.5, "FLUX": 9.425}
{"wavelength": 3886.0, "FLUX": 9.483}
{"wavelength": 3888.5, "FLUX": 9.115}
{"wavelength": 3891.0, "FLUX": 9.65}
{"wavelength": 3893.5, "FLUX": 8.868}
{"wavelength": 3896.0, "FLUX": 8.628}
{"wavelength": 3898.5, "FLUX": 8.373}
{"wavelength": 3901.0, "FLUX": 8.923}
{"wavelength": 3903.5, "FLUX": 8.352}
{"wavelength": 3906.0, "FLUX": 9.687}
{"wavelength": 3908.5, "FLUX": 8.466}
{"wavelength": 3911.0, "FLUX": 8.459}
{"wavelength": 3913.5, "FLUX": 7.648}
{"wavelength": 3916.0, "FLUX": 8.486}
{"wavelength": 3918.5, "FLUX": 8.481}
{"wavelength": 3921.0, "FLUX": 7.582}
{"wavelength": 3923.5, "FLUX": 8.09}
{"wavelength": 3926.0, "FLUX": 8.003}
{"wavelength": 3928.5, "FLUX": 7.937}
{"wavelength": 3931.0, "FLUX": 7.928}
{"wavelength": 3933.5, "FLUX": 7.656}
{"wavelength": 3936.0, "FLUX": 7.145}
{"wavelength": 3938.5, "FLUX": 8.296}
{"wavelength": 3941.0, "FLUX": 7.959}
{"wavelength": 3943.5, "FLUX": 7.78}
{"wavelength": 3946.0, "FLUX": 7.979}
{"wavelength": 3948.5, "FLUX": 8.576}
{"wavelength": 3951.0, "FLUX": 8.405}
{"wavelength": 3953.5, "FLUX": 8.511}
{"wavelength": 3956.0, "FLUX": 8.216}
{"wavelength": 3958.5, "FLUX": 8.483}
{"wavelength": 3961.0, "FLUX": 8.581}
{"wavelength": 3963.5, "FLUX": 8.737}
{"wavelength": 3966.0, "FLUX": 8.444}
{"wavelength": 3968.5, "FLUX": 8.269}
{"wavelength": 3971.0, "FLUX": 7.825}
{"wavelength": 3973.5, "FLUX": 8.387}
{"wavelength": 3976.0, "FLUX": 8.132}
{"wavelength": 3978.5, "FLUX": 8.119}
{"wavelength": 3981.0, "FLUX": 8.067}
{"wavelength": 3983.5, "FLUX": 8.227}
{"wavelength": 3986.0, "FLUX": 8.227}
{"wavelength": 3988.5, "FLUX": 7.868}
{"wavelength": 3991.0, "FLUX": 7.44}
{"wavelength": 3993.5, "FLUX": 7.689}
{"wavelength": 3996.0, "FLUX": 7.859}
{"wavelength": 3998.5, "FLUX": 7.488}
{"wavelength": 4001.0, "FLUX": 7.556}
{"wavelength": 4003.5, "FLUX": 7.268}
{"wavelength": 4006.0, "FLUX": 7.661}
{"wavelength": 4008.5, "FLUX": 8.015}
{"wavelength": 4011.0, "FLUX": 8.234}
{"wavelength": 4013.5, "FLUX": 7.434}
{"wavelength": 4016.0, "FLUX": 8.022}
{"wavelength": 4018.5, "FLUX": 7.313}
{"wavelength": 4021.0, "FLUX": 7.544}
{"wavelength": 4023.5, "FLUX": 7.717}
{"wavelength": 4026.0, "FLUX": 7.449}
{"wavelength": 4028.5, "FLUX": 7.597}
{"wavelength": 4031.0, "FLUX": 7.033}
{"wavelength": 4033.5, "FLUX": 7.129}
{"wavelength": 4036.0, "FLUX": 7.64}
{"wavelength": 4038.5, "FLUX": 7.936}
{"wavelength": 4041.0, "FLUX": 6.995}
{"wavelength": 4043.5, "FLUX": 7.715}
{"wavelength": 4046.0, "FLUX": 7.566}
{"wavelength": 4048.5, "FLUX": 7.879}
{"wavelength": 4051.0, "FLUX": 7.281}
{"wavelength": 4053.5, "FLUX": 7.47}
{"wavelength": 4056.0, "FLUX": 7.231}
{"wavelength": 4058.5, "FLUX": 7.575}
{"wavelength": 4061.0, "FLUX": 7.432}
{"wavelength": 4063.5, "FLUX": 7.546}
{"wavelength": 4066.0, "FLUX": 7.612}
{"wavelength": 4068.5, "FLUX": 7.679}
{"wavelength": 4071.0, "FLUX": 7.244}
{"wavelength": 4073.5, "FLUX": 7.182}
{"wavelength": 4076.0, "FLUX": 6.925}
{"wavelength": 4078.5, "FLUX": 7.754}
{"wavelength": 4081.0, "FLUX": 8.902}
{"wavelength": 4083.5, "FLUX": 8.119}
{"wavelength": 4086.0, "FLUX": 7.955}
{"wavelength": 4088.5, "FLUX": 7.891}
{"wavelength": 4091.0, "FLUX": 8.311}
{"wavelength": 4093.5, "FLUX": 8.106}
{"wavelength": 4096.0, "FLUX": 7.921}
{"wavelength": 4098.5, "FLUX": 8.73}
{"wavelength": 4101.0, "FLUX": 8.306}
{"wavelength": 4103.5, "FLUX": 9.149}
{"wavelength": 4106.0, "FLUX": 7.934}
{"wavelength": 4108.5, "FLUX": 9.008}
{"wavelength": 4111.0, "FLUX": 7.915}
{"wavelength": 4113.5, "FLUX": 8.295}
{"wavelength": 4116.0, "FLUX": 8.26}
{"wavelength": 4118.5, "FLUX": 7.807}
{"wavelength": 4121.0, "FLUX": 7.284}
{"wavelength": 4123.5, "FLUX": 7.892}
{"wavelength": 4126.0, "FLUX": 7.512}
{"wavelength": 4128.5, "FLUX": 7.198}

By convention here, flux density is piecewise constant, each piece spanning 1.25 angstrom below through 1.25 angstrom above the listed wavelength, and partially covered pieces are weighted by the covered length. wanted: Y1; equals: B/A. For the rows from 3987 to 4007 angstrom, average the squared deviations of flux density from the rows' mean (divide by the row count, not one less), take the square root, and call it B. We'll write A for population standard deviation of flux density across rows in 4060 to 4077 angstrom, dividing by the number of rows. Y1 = 0.8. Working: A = 0.25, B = 0.19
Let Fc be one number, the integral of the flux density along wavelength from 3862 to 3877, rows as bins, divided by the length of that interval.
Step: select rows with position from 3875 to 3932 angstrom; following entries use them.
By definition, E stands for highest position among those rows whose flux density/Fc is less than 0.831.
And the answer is 3921.0 angstrom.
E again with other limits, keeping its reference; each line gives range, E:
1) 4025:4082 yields 4078.5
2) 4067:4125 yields 4121.0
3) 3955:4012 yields 4006.0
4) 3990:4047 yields 4046.0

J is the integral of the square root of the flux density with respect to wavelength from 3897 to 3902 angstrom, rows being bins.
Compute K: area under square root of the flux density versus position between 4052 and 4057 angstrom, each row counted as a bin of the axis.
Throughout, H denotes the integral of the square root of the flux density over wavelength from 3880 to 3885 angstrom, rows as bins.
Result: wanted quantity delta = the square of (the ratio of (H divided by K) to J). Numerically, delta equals 0.0065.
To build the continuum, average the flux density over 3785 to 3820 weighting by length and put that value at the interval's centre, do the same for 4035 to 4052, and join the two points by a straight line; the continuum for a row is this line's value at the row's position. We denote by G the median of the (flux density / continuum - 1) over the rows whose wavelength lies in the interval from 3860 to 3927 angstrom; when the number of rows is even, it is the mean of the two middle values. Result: 0.06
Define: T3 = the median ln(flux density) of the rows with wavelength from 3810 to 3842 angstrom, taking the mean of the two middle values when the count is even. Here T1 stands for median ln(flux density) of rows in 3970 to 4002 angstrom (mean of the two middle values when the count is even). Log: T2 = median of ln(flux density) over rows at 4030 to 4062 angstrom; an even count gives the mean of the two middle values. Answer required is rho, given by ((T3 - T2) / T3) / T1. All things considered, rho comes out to 0.037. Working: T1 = 2.06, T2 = 2.01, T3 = 2.18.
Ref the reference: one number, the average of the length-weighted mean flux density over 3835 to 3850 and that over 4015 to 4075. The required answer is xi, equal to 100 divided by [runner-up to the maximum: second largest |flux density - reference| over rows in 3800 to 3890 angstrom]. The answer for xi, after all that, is 67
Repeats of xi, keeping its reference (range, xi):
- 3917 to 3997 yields 137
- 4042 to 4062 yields 113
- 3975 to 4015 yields 136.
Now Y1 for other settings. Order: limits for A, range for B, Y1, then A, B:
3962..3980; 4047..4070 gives 0.7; 0.27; 0.19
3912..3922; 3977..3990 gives 0.3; 0.43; 0.13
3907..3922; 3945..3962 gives 0.5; 0.41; 0.20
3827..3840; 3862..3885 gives 2.6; 0.29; 0.75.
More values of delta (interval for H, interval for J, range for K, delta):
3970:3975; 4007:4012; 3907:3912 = 0.0047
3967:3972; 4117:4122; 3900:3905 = 0.0049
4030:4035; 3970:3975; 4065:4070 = 0.0046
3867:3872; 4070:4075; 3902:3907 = 0.0059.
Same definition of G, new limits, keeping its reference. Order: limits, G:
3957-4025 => 0.02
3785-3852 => 0.00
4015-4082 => -0.01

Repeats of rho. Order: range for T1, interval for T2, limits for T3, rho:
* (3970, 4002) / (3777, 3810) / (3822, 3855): -0.005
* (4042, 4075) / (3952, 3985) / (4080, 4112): -0.004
